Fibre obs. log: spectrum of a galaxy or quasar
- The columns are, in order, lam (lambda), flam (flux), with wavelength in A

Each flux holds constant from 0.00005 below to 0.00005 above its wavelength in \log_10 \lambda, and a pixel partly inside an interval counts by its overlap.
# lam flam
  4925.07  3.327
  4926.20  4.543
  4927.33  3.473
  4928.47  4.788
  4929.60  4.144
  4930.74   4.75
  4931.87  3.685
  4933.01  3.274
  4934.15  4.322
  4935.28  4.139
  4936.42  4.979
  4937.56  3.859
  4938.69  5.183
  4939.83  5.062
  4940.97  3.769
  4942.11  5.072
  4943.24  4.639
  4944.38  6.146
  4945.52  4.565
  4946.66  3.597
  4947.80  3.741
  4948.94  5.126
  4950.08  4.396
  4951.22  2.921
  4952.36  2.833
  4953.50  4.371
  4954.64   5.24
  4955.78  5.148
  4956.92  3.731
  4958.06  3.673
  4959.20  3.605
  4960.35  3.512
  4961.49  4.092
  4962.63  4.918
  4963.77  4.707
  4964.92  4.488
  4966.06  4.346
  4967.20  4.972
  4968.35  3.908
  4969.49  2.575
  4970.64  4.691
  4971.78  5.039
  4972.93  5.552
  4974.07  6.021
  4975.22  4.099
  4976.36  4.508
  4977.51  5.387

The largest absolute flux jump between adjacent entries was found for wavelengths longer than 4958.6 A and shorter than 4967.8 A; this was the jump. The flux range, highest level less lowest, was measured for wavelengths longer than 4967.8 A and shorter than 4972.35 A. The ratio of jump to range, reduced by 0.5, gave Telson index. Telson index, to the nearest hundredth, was -0.16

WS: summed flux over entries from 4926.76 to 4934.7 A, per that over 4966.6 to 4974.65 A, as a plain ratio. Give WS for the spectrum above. 0.87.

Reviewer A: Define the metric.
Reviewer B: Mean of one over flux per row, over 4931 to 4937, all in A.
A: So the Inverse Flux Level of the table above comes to 0.25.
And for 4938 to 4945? 0.21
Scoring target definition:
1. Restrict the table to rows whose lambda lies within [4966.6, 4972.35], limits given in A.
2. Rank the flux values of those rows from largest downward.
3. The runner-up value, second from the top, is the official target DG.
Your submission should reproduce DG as 4.972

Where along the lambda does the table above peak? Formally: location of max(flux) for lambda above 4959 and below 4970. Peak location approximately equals 4967.20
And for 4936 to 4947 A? 4944.38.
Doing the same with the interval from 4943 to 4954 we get 4944.38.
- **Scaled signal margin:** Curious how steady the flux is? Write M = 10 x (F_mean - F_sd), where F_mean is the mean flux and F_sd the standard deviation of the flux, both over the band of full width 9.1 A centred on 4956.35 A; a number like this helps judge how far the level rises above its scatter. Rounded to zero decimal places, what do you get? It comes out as 32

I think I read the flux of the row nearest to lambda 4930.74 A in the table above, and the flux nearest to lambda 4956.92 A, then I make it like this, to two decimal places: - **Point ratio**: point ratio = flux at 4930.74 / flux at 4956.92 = 1.27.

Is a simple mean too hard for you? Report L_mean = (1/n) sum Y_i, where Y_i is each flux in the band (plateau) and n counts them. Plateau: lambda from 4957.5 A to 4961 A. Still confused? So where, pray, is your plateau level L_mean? 3.6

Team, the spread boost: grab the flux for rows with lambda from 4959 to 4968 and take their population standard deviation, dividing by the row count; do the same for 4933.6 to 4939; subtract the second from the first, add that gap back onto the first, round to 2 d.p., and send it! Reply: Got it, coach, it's 0.54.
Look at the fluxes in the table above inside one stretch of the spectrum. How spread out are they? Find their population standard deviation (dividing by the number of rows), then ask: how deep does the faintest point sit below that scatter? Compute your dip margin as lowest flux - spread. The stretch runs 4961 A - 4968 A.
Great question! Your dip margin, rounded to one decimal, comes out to 3.8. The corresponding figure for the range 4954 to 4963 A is 2.8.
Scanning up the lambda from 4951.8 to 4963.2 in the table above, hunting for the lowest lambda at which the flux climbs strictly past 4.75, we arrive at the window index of 4954.64 A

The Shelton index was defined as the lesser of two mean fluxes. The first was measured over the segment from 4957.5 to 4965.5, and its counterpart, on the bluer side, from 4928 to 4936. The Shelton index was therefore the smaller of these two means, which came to 4.14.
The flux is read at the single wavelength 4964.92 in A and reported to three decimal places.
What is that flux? 4.488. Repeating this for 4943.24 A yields 4.639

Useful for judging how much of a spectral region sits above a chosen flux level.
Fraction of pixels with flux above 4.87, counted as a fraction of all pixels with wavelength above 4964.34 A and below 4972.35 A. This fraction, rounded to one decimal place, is 0.3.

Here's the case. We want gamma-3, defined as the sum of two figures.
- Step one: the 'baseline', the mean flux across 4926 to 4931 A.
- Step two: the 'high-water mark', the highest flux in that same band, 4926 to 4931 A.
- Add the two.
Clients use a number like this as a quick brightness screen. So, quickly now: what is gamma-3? 9.1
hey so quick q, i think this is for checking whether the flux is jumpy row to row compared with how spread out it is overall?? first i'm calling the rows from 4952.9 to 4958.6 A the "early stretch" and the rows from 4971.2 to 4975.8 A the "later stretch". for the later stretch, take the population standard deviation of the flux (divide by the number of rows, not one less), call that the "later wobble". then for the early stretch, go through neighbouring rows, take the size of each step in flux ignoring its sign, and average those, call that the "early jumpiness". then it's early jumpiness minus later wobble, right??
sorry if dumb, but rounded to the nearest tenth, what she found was -0.1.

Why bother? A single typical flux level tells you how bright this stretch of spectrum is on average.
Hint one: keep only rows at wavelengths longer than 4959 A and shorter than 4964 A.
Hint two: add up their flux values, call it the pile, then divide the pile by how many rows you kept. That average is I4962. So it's 4.17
